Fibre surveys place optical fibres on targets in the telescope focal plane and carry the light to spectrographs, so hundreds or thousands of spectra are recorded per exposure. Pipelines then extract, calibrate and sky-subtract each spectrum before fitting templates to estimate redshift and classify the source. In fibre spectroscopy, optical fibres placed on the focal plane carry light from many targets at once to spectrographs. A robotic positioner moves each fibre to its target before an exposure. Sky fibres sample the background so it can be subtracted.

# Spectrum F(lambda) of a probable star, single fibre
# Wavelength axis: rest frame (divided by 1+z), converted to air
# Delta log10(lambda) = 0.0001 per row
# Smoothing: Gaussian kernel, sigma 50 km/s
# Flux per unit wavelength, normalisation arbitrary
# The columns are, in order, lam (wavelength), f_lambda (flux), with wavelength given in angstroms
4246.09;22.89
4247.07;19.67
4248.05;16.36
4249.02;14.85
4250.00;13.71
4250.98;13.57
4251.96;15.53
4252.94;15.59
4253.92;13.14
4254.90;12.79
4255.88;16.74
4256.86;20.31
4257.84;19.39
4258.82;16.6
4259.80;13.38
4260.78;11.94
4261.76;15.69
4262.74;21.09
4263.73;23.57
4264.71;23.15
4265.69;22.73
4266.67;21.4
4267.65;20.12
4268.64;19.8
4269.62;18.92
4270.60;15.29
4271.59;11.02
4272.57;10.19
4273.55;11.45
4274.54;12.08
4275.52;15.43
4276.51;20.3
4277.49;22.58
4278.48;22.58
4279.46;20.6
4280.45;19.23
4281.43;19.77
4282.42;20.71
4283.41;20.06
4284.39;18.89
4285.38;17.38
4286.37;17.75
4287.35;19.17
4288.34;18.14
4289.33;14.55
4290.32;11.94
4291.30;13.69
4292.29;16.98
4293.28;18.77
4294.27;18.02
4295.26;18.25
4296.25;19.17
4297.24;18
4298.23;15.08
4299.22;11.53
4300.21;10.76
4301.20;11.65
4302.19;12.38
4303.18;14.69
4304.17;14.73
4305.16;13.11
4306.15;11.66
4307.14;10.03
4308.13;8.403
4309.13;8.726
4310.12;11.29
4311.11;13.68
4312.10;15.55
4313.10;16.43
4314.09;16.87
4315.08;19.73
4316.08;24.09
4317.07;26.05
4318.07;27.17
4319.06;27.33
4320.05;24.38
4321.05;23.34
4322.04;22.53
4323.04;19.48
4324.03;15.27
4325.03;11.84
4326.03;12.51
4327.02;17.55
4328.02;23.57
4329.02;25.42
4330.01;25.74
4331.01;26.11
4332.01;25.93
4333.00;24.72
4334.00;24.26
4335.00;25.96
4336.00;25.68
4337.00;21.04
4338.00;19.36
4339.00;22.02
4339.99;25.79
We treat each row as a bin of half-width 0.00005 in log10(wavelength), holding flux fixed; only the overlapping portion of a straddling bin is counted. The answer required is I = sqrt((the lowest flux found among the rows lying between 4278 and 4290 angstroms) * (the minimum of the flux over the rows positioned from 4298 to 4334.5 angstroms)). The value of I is 11.1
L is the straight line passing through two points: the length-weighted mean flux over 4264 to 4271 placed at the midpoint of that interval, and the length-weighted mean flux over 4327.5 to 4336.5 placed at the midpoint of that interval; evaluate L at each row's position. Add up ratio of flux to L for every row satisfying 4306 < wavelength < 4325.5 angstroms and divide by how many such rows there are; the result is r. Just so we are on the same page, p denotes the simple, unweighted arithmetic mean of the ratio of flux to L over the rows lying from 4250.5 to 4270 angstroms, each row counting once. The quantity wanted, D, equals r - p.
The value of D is -0.159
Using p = 0.89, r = 0.73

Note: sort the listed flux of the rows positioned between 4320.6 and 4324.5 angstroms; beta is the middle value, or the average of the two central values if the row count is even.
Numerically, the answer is 21.0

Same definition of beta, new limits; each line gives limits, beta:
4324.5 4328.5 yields 15.0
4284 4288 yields 18.3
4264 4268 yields 22.1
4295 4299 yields 18.1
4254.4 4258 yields 18.1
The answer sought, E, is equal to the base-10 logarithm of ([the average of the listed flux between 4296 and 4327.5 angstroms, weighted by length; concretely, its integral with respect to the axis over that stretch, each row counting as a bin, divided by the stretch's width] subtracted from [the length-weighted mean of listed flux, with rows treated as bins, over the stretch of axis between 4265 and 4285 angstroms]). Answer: 0.3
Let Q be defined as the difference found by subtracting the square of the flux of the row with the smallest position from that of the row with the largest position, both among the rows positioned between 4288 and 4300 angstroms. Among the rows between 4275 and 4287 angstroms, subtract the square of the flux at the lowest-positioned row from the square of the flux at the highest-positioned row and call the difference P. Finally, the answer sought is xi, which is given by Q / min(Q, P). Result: 1.0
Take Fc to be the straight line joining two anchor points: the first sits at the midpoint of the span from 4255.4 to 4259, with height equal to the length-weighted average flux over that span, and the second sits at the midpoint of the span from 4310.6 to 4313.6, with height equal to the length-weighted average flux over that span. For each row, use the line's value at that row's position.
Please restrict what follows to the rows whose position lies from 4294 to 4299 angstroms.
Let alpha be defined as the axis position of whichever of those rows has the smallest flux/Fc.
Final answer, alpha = 4298.23 angstroms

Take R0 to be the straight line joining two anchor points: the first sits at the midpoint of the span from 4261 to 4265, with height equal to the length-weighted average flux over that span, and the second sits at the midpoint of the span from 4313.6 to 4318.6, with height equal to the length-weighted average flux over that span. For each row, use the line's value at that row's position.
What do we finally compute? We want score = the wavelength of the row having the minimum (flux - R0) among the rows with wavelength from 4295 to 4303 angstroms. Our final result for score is 4300.21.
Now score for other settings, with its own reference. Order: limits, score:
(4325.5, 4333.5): 4326.03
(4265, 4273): 4272.57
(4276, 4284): 4280.45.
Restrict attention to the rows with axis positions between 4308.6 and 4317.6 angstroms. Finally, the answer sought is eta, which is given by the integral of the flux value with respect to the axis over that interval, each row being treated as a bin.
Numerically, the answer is 152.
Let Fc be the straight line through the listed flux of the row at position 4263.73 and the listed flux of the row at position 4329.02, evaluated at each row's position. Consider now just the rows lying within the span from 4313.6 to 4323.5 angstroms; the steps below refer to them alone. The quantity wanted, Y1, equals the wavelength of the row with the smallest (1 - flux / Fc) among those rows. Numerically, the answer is 4319.06 angstroms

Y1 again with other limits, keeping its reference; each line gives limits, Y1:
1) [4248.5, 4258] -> 4256.86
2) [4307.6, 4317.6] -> 4317.07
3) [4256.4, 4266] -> 4263.73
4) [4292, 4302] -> 4296.25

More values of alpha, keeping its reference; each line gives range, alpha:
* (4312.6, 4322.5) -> 4313.10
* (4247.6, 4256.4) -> 4254.90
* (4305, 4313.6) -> 4308.13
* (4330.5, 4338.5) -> 4338.00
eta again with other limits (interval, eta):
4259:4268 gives 172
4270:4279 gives 142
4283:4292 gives 151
